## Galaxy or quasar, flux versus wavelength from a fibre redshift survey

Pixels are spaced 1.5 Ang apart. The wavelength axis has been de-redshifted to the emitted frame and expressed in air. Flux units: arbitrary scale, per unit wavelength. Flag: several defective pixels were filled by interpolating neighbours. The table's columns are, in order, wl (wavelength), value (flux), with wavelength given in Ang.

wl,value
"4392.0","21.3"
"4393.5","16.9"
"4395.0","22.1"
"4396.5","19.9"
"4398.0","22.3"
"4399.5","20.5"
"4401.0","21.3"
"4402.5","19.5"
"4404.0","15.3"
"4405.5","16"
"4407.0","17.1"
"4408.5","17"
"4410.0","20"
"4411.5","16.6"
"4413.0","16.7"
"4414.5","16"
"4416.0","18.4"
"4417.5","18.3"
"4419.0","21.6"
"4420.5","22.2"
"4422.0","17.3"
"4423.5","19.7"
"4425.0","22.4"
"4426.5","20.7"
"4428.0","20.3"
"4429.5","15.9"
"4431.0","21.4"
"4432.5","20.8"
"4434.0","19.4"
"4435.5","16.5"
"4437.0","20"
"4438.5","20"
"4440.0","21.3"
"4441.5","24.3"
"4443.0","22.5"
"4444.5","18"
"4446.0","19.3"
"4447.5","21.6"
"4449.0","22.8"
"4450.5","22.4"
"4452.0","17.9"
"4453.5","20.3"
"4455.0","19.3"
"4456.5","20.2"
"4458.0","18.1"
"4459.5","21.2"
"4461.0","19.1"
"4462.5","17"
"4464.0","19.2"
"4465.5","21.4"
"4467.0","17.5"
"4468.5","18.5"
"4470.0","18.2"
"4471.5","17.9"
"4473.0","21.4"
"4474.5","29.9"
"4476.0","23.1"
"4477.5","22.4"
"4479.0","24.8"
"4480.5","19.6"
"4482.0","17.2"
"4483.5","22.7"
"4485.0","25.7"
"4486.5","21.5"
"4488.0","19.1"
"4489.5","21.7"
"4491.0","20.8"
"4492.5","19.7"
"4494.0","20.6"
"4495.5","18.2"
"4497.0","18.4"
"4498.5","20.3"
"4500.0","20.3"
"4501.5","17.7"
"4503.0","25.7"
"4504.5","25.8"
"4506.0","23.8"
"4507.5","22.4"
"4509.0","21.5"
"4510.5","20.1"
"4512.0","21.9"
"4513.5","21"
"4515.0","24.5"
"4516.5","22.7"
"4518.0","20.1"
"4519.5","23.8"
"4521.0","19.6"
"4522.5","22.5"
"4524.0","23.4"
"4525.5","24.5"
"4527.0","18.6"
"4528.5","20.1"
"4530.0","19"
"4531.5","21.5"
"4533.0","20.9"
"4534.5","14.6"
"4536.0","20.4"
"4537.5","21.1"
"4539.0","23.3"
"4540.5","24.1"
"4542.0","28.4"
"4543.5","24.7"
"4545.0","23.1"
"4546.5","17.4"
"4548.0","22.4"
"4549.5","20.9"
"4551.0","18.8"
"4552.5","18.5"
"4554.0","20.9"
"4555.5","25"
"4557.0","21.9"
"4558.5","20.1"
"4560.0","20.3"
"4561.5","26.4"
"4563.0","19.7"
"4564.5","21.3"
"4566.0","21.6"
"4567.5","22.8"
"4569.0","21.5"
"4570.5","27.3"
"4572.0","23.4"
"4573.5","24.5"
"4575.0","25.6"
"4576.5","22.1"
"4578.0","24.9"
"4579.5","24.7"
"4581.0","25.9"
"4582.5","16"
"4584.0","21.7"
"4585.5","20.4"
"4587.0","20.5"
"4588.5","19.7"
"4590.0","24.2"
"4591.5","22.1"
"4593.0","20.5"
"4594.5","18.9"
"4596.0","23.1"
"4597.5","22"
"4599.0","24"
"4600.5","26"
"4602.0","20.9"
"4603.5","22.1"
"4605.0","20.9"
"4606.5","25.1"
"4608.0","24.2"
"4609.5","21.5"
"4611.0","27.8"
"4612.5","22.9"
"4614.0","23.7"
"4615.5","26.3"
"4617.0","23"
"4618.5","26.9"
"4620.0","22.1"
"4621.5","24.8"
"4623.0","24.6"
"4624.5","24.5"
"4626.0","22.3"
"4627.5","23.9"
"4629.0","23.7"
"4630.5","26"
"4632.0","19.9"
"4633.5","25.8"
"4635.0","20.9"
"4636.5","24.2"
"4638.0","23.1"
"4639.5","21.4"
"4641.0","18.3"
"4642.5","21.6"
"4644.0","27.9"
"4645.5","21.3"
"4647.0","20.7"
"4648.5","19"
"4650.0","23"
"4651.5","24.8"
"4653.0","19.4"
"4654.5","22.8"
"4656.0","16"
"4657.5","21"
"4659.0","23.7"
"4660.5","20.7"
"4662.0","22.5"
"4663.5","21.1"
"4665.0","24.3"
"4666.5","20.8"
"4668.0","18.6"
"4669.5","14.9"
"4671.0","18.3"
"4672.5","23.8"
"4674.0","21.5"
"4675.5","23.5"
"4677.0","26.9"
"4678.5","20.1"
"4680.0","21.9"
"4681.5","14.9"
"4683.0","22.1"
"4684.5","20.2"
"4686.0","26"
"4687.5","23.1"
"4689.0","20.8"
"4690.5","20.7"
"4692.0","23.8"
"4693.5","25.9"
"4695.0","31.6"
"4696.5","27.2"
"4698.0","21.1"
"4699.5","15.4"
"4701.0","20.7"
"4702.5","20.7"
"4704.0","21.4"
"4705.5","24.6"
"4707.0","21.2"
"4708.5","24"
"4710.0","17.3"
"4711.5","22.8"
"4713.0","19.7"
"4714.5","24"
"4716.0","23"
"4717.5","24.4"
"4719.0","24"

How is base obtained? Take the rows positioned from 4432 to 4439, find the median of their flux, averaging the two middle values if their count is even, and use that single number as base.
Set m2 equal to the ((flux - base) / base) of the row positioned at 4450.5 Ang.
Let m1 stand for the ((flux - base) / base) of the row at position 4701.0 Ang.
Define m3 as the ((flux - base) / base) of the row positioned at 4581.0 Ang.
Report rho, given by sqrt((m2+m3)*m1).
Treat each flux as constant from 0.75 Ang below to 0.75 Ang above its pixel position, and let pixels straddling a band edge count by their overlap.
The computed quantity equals 0.121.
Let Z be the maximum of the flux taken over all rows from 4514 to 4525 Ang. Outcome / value 24.5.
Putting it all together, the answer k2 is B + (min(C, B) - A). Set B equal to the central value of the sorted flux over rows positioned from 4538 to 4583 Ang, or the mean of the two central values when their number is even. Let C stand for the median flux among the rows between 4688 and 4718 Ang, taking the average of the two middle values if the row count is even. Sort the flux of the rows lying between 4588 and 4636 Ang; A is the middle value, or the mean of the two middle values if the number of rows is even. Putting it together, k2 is 21.3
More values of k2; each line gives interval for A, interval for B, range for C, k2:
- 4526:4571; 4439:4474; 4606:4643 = 17.4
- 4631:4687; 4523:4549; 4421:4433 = 20.6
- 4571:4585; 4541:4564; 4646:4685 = 17.3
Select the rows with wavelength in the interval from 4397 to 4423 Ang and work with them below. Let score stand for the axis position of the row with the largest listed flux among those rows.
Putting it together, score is 4398.0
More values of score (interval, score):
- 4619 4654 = 4644.0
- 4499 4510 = 4504.5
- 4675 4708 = 4695.0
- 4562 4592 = 4570.5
